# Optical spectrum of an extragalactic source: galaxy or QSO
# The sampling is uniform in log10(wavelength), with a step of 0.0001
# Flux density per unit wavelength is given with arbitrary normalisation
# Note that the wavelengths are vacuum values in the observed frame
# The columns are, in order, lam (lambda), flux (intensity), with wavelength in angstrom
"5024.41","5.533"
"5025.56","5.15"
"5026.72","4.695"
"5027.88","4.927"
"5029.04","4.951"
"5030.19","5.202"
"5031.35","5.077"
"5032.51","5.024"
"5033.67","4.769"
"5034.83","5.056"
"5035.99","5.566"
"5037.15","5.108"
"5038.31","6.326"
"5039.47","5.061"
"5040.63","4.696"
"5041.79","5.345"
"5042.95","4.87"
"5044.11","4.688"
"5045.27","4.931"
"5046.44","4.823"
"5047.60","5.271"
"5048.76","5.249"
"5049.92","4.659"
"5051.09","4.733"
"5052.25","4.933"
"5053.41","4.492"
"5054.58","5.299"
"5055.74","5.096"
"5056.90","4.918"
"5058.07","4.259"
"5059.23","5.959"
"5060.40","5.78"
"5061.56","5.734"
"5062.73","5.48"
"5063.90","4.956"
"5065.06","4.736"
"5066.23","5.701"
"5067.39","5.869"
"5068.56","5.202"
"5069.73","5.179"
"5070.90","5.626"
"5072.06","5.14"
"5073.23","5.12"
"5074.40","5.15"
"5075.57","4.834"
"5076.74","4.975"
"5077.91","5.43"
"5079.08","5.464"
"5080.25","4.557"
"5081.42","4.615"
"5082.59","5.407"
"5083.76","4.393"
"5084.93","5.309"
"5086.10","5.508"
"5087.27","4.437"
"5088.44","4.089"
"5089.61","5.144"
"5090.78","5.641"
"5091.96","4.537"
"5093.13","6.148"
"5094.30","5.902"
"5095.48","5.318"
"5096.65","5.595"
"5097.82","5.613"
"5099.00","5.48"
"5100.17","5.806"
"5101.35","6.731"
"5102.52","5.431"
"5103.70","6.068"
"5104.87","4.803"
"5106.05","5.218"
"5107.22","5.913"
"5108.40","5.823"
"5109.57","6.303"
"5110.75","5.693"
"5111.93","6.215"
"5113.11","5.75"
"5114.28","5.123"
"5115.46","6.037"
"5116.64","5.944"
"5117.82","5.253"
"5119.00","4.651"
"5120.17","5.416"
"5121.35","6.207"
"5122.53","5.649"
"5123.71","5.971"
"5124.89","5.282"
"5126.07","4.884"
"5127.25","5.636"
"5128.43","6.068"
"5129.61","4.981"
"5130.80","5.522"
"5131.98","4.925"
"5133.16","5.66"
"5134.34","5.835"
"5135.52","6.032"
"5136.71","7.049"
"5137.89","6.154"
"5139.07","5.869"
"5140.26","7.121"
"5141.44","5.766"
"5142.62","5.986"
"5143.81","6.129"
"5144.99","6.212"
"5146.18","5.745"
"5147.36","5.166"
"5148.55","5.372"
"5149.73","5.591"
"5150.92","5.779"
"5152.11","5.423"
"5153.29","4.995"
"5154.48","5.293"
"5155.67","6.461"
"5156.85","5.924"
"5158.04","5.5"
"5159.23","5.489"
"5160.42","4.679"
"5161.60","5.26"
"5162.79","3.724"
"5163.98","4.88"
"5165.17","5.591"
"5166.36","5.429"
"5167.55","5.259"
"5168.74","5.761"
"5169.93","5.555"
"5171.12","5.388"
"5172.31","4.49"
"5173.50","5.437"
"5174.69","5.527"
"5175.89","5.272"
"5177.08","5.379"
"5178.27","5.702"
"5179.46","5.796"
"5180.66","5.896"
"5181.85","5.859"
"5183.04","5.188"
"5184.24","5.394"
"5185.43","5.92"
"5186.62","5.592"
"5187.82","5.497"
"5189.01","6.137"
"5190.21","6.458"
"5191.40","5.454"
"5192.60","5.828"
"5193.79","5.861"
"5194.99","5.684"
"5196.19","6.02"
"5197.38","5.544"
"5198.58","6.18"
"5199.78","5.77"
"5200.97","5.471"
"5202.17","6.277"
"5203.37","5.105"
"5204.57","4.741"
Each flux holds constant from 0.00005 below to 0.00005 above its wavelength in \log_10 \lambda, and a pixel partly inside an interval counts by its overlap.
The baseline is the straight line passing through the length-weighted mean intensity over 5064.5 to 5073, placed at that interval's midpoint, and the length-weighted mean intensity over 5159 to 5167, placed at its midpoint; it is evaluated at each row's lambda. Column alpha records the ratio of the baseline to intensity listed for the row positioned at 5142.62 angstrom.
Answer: 0.85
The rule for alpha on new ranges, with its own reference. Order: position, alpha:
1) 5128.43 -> 0.84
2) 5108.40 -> 0.89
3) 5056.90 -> 1.10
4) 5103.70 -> 0.86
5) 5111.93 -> 0.83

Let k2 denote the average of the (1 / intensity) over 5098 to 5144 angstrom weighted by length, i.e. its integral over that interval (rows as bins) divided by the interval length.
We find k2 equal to 0.176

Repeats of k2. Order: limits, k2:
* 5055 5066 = 0.193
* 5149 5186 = 0.187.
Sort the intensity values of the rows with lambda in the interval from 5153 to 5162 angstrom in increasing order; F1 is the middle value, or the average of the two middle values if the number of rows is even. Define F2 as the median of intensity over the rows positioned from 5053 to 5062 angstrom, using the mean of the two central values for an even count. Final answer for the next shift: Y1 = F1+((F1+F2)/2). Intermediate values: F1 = 5.4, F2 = 5.2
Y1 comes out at 10.7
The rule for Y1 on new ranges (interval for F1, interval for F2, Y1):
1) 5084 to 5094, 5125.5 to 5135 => 10.6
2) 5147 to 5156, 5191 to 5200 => 11.0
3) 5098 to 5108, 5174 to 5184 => 11.3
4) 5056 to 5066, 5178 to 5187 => 10.7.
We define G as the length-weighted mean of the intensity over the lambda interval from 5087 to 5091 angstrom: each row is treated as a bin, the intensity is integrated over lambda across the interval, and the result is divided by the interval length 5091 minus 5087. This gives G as 4.79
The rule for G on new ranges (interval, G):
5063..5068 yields 5.33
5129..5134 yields 5.30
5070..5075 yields 5.25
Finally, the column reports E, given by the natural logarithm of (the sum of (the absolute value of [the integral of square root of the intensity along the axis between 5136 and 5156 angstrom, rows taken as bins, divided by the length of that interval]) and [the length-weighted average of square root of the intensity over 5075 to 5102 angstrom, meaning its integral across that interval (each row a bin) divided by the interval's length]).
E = 1.55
